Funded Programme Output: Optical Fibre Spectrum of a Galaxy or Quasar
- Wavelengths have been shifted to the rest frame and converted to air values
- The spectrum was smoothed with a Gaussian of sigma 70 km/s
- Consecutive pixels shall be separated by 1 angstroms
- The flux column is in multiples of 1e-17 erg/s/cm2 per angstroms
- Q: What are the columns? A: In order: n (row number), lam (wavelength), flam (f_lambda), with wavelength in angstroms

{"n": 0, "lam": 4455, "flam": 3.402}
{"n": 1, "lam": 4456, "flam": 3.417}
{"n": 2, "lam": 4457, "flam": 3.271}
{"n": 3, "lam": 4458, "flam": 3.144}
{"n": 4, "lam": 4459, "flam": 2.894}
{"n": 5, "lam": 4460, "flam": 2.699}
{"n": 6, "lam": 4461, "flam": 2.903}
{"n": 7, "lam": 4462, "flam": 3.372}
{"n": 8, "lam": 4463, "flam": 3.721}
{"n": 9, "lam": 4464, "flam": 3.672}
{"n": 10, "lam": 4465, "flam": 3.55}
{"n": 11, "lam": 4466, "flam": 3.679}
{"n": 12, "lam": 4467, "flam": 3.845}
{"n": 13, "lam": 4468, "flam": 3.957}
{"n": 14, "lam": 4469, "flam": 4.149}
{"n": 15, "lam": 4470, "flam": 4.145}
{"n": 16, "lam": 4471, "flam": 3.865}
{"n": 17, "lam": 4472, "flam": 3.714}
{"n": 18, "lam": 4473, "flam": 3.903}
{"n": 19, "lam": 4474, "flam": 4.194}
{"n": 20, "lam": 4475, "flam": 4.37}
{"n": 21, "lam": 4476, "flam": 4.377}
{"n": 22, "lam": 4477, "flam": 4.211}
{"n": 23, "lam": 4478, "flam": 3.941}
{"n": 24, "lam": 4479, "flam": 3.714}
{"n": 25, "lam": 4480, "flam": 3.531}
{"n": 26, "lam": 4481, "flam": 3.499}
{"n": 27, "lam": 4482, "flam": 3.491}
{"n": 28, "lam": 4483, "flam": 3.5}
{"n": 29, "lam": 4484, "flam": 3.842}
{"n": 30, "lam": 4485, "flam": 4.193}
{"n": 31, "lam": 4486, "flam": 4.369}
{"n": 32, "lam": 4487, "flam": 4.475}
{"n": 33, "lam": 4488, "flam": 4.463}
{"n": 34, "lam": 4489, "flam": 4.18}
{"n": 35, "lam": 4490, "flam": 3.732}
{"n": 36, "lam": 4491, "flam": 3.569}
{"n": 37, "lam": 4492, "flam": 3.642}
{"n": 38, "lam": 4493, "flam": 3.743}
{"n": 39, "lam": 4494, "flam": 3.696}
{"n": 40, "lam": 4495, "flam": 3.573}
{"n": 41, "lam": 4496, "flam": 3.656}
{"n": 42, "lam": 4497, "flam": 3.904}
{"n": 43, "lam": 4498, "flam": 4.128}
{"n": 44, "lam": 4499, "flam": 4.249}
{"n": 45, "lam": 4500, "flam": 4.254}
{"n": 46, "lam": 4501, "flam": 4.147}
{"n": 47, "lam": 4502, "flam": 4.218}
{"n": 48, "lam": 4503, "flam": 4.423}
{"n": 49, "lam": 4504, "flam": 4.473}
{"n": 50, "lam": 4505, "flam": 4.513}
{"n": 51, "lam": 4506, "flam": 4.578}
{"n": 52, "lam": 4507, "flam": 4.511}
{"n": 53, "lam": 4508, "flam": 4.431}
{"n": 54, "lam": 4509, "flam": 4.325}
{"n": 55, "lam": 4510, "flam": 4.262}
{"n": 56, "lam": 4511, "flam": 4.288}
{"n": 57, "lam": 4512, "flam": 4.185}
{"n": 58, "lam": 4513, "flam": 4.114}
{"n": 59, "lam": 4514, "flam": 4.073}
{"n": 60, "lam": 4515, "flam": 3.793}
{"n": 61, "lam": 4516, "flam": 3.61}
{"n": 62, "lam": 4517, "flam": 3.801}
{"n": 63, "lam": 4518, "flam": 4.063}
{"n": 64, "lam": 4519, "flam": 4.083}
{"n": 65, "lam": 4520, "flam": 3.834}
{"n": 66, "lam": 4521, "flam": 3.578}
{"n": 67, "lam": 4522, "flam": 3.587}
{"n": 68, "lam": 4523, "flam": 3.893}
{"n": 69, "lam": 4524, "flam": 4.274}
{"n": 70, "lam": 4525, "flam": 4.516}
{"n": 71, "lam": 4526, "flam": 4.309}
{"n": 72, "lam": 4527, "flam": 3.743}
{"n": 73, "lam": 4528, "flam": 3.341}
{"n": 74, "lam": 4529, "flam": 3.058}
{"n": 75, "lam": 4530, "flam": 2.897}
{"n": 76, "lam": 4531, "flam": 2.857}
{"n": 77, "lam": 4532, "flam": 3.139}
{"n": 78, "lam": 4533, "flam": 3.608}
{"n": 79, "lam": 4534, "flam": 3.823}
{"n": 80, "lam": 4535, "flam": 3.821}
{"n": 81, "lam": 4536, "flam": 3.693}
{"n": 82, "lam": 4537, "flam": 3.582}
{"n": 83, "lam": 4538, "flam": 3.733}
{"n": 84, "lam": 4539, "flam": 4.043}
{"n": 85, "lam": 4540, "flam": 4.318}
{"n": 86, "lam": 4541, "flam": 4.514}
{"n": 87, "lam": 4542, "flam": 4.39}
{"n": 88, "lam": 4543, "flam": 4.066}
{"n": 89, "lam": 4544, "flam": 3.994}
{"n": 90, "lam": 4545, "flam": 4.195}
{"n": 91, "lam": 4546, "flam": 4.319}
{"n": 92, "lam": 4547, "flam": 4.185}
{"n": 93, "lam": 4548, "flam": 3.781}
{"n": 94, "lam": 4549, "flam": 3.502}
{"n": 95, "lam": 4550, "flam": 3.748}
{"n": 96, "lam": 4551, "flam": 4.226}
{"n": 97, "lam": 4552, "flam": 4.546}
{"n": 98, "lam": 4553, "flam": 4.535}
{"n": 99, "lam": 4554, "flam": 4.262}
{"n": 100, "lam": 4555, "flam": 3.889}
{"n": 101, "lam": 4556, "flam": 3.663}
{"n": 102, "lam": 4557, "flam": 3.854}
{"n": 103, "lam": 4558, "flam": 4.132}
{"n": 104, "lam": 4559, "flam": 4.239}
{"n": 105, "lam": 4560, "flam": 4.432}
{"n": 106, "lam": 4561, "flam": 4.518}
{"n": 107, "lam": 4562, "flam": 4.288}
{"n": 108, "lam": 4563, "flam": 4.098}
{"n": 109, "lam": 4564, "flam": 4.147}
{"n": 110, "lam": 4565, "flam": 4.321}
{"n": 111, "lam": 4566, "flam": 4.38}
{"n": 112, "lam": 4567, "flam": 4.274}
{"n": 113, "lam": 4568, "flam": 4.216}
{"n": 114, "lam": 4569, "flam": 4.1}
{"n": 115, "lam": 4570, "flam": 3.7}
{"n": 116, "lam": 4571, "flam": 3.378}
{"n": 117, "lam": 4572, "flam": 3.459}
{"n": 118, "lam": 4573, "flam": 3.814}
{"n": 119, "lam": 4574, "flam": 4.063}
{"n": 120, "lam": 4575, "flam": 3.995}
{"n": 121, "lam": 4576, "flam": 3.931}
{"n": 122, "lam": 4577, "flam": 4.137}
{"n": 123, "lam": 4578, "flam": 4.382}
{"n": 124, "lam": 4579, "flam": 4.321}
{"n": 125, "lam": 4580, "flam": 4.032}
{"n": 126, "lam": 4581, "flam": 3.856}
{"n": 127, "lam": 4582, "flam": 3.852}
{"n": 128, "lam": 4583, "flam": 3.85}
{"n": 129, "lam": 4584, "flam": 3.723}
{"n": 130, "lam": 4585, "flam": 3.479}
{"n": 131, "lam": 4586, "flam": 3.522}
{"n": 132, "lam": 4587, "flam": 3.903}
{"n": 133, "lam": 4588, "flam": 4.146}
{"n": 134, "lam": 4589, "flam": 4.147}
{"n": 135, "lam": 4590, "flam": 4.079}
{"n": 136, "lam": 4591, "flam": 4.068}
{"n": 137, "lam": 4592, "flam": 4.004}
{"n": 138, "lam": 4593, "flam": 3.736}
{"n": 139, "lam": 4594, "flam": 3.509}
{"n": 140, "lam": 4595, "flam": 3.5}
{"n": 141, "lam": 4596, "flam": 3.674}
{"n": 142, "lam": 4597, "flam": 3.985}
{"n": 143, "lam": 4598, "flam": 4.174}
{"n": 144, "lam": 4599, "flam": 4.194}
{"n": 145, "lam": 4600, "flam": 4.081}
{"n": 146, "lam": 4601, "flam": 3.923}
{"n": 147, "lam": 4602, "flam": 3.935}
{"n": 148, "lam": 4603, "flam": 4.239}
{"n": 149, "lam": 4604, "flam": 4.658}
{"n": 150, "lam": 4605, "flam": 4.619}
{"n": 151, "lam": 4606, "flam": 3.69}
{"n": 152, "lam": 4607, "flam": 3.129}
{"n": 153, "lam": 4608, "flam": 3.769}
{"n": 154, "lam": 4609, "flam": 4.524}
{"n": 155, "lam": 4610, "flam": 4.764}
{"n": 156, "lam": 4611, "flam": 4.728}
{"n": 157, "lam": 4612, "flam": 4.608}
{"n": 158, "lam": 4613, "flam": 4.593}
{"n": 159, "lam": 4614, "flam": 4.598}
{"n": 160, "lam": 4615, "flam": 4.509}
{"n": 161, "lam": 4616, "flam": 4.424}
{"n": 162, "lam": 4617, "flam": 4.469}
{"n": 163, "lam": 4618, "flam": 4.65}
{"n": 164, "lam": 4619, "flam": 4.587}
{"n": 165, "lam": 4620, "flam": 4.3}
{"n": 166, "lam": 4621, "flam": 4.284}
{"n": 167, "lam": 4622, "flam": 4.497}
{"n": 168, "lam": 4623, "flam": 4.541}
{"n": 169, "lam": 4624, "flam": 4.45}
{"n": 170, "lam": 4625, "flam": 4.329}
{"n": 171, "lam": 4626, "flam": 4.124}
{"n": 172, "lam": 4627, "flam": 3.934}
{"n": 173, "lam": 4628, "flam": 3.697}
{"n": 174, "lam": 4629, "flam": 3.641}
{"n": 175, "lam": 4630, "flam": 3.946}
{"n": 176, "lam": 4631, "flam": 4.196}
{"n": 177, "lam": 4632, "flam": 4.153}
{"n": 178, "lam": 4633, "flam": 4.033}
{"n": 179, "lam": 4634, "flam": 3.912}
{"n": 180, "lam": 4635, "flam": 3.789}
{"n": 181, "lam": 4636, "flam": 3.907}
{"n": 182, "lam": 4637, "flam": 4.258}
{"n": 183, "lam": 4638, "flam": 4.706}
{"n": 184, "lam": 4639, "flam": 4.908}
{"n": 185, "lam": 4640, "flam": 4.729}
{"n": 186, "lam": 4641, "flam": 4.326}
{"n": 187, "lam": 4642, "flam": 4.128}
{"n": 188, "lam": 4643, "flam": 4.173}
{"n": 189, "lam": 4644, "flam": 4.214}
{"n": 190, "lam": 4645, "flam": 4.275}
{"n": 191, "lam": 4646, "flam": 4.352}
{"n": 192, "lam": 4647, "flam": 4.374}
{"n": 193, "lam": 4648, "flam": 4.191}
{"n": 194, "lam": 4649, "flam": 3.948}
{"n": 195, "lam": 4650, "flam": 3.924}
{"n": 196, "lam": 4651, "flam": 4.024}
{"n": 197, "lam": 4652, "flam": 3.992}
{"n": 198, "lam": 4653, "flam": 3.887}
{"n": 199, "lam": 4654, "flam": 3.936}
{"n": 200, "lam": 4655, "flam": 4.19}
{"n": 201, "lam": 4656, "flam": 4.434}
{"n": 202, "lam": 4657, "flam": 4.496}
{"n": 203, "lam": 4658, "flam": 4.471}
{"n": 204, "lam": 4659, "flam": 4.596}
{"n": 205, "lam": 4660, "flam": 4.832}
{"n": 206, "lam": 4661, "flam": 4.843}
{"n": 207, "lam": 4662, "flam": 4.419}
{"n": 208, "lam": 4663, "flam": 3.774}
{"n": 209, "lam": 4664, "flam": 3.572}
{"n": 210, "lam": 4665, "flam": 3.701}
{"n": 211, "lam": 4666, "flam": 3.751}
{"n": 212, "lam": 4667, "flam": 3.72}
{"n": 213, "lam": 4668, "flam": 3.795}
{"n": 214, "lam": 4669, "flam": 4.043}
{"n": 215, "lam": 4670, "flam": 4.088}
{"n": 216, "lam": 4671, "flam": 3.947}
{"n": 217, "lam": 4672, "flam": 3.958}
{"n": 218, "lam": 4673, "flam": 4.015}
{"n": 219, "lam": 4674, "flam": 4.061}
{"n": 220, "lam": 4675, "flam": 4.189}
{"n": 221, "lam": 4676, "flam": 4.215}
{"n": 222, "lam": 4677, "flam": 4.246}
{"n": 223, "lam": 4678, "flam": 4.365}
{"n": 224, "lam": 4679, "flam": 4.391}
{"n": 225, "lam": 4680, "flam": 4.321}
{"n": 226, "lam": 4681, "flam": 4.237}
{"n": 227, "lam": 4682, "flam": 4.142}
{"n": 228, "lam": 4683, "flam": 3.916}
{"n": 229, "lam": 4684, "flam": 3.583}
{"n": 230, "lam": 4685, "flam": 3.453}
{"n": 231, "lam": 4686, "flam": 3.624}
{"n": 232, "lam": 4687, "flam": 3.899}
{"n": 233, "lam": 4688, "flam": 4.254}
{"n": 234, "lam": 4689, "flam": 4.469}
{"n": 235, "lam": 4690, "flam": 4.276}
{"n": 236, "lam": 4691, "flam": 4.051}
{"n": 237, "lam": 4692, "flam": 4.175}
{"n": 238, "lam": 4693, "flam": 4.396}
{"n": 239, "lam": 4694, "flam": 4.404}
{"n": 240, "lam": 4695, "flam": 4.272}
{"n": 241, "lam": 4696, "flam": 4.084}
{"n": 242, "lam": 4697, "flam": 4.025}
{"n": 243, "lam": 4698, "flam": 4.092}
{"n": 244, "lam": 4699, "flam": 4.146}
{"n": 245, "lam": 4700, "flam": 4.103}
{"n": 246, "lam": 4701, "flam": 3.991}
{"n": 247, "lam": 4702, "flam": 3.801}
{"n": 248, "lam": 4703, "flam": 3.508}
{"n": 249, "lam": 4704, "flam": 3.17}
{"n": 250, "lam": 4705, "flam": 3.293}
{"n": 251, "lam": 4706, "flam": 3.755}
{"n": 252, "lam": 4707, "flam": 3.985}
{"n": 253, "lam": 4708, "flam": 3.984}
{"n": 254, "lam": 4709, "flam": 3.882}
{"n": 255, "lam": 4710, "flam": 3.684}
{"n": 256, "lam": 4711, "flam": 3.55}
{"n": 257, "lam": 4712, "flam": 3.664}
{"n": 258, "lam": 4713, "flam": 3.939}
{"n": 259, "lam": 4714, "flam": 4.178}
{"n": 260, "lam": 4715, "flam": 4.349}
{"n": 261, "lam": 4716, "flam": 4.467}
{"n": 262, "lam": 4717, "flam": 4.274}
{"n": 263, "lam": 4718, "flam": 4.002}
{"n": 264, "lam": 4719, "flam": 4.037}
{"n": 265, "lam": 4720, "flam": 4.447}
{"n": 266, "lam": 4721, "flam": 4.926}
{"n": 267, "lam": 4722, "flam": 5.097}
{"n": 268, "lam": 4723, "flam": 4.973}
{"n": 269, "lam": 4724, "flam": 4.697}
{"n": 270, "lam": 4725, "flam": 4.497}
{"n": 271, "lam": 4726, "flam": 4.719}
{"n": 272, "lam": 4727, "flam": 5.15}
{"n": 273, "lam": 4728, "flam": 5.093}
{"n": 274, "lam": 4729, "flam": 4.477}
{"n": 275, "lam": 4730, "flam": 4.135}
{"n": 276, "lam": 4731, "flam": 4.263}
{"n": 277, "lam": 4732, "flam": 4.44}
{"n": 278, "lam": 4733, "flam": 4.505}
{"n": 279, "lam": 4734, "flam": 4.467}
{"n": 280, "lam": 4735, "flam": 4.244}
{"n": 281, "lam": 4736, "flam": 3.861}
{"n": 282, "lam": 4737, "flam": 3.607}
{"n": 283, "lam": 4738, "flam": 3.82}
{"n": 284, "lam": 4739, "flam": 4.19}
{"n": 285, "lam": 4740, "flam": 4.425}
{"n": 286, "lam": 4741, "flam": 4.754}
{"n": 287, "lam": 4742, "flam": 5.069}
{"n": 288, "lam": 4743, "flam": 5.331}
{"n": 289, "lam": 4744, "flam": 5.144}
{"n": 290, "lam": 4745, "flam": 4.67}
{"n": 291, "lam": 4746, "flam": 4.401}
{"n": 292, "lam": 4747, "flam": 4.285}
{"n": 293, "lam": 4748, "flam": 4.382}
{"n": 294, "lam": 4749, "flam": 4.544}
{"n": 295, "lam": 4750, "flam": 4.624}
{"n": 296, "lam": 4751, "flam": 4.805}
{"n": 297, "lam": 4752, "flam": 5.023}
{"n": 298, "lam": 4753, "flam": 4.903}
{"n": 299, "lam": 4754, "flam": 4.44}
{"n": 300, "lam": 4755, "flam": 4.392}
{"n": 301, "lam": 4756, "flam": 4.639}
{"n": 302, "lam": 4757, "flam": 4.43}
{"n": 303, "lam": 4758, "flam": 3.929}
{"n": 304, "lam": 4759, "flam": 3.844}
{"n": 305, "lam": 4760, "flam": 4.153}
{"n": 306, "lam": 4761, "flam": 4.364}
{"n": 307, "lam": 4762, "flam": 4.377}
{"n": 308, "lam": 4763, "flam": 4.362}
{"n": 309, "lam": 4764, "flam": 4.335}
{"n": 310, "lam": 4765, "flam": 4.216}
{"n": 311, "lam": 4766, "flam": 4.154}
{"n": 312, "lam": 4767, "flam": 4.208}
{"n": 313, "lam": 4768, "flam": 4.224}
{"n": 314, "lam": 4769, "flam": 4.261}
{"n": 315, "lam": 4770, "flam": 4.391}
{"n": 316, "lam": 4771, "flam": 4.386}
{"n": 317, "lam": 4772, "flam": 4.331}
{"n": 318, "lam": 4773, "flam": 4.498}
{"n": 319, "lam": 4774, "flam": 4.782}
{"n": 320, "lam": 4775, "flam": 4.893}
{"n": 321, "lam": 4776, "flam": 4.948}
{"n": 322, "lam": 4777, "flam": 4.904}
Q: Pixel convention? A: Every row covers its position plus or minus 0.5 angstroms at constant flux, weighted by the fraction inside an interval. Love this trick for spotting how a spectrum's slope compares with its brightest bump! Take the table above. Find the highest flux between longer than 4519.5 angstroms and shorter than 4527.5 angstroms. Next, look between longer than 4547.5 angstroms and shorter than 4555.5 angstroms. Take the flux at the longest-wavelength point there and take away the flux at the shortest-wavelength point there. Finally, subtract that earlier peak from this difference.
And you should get -4.4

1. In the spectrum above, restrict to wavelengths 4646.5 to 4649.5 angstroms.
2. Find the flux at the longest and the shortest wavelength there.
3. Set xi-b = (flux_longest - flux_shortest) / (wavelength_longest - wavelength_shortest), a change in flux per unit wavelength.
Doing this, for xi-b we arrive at -0.21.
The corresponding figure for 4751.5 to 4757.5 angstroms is -0.12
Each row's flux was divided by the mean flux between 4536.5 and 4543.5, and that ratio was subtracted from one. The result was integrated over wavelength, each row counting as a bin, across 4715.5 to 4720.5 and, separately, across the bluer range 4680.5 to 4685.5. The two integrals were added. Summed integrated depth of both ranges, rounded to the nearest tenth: 0.1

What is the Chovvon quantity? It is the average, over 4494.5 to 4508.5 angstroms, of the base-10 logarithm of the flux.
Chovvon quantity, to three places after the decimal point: 0.624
